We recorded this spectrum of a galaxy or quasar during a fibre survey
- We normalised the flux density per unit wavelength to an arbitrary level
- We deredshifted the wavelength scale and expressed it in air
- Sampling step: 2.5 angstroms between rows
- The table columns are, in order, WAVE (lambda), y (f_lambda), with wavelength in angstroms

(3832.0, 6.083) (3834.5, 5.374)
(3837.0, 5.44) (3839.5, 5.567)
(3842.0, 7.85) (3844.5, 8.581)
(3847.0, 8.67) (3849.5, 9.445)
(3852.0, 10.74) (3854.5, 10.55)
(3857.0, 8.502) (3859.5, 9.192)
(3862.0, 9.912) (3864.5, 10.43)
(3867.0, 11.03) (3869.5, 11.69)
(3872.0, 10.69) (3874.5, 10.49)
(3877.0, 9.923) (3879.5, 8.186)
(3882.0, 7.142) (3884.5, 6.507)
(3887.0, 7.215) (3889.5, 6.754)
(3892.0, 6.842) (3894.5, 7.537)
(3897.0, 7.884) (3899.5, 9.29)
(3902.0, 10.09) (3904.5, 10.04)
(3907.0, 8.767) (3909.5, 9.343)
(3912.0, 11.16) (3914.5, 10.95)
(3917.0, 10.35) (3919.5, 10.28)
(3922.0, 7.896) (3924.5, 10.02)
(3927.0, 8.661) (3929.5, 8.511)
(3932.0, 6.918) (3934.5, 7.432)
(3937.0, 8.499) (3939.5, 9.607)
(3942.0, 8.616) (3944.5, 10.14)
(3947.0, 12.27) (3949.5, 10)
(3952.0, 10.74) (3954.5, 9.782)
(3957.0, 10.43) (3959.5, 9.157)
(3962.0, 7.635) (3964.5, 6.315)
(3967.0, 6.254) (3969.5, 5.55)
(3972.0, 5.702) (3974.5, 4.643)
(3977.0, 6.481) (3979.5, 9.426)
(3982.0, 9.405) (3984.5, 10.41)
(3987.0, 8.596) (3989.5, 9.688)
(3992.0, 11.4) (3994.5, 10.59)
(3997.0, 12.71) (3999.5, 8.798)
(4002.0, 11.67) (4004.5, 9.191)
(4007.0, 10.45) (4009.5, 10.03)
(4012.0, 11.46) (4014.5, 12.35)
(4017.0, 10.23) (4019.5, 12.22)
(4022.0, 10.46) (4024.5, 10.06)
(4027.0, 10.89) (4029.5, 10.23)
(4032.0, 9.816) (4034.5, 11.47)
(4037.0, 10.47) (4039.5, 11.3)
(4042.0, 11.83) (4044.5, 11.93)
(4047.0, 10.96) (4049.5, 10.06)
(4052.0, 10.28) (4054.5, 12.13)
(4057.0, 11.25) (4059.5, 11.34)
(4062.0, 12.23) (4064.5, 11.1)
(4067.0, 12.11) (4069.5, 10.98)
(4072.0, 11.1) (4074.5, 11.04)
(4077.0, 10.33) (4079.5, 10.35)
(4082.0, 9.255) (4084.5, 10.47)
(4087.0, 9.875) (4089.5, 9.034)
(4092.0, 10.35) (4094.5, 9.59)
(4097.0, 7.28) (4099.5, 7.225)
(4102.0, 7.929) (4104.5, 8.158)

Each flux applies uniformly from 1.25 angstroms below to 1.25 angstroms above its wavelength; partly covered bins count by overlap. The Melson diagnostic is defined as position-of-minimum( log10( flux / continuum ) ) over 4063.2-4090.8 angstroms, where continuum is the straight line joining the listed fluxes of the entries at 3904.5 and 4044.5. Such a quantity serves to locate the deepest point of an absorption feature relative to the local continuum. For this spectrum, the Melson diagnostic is 4089.5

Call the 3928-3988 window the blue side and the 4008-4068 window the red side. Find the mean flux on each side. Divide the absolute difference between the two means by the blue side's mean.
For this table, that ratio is 0.31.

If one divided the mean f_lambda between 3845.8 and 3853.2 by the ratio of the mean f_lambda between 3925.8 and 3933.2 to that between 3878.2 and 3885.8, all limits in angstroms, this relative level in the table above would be 8.7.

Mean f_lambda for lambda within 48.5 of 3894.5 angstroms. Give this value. 9.1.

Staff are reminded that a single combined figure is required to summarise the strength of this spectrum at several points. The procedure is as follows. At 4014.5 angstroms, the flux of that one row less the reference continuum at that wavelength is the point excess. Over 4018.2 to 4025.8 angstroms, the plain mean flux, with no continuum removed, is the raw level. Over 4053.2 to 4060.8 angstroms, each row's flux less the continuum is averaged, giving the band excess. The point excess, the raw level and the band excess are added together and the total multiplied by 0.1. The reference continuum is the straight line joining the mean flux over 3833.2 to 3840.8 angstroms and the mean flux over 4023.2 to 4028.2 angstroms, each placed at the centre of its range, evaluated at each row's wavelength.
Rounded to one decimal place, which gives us 1.3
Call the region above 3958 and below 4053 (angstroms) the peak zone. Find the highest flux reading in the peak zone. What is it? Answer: 12.71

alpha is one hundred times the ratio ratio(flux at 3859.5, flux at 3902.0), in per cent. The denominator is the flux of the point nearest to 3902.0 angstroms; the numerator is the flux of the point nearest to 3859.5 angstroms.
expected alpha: 91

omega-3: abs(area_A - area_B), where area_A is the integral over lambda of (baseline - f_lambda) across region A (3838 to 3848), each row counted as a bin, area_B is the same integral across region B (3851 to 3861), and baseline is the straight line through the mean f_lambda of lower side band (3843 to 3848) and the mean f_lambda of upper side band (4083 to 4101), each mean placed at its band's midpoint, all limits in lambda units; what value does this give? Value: 21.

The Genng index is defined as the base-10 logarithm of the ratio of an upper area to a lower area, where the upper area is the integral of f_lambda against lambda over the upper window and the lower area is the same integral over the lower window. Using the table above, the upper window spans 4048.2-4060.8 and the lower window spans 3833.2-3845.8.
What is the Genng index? 0.22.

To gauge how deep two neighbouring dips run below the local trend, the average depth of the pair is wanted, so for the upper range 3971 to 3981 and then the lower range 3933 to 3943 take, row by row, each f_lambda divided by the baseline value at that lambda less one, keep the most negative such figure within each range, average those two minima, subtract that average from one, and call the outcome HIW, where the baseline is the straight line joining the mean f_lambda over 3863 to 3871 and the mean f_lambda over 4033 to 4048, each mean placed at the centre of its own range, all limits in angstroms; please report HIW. 1.46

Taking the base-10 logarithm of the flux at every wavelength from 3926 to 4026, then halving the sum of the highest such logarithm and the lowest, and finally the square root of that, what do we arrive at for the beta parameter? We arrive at 0.94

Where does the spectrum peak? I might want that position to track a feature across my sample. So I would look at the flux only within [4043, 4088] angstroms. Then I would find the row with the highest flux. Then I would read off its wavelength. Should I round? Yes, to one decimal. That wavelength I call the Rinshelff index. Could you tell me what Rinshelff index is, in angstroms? 4062.0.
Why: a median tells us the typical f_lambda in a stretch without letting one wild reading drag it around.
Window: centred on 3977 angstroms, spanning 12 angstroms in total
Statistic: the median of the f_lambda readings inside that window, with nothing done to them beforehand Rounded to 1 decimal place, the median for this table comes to 6.5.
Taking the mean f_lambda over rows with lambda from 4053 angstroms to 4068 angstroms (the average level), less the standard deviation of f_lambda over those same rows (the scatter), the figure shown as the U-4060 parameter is 11.2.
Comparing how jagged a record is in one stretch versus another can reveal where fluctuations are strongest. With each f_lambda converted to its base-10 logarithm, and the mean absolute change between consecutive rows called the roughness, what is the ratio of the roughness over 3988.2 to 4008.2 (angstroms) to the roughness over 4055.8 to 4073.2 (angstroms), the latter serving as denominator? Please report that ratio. 3.3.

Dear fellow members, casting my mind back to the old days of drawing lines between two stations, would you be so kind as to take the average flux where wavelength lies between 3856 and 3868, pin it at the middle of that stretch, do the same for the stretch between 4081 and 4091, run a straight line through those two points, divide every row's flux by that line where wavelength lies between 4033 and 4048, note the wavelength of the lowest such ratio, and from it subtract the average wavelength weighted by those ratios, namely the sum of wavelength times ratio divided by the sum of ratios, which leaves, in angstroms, -3.8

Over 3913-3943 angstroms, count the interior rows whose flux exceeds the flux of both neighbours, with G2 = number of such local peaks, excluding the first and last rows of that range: 2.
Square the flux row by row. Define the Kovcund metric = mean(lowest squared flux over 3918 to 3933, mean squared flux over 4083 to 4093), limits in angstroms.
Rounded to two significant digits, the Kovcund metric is 73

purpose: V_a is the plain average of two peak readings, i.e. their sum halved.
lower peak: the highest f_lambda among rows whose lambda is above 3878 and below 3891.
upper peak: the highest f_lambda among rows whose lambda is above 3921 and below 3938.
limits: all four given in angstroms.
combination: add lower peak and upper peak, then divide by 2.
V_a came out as 9.1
